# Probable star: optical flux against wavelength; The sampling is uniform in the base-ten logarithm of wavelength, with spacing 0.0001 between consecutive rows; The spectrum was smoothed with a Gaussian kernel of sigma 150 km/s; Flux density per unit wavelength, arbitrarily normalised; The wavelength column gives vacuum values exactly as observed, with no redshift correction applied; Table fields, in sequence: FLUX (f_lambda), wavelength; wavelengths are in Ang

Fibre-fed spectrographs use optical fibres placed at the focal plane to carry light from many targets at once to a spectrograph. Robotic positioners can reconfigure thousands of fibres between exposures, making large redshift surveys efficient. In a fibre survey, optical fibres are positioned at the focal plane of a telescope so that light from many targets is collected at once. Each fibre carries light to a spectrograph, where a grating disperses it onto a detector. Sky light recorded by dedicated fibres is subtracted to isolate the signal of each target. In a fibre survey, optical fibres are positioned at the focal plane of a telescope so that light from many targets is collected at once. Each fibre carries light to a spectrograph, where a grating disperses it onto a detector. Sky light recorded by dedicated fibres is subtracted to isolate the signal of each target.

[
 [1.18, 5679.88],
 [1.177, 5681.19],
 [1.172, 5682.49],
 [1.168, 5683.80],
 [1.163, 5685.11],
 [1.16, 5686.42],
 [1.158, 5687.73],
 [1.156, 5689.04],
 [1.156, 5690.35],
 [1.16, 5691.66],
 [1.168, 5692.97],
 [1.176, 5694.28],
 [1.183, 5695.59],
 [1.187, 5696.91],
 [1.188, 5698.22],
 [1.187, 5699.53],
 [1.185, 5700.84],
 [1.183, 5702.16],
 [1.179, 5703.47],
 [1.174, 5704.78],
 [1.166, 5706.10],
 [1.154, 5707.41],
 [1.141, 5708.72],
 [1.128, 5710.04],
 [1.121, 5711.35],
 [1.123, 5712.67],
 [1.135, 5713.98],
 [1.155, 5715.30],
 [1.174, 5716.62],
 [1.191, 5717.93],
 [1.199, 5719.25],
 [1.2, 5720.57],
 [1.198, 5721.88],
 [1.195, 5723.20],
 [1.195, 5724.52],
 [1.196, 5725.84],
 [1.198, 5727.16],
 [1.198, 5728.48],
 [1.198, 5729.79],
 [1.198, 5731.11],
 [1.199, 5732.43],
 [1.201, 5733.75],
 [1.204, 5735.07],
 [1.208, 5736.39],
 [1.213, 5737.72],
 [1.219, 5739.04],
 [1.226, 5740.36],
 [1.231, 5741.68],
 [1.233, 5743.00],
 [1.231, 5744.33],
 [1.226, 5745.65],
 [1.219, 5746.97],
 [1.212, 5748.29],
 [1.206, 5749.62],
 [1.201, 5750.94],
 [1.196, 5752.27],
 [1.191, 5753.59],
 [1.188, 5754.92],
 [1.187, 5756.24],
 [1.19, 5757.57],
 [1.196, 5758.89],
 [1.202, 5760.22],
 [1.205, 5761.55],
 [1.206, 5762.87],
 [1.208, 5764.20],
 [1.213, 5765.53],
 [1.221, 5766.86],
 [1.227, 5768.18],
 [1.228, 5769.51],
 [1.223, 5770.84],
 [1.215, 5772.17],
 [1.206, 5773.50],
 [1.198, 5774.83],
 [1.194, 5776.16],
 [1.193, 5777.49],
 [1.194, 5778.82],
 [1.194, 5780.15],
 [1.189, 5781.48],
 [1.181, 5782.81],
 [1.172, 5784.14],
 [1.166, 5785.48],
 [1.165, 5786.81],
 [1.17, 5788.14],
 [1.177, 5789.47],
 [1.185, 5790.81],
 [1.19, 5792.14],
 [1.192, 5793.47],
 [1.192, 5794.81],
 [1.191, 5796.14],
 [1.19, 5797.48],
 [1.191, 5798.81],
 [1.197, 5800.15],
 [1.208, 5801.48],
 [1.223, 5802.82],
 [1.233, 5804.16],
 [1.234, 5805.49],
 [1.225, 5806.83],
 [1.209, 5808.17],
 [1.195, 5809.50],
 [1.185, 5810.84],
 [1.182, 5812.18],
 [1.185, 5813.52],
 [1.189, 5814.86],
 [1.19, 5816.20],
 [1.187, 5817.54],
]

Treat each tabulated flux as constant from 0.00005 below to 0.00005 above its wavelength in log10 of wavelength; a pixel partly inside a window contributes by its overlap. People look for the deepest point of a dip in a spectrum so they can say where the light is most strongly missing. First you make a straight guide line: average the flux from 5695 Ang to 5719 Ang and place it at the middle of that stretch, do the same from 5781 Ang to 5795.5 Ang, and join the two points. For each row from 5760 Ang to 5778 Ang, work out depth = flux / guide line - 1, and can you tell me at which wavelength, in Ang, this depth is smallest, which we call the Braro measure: 5777.49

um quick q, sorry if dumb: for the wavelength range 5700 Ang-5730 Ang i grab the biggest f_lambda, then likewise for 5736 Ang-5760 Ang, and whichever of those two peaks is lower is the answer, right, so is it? 1.20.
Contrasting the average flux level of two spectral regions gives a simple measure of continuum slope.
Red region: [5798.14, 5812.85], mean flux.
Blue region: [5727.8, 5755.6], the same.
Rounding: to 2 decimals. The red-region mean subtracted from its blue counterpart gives 0.00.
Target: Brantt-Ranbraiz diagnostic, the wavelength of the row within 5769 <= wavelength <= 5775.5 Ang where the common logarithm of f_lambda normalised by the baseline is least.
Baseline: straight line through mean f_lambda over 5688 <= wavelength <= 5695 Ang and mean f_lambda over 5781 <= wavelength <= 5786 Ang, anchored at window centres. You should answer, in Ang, 5774.83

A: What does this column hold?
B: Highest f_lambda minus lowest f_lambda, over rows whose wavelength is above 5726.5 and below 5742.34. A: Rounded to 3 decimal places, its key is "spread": 0.033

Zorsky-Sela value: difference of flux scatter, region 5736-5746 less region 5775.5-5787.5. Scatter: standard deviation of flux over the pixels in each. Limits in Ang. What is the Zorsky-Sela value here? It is -0.003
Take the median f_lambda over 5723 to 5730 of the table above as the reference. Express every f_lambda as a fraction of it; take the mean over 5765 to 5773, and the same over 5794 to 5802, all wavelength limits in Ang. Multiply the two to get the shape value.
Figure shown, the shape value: 1.018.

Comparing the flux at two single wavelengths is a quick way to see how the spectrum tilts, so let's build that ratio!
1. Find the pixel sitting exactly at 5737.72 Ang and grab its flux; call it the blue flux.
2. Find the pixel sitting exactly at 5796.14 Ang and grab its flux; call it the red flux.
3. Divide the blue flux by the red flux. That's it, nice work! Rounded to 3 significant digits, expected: 1.02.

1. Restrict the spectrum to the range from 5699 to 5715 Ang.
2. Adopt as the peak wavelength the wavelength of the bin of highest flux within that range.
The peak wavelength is 5699.53 Ang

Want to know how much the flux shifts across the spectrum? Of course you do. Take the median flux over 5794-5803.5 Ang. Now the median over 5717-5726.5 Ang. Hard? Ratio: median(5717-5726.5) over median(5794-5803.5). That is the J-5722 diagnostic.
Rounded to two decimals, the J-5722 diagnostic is 1.00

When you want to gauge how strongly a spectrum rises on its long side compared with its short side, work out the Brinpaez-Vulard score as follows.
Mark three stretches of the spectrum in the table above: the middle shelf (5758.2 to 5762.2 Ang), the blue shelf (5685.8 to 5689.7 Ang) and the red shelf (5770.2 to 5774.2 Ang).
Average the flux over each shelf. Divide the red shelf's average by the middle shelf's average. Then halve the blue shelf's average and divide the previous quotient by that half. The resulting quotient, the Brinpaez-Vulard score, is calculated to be 1.747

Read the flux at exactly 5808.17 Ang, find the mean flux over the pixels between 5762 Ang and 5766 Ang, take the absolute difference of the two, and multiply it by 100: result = 0.0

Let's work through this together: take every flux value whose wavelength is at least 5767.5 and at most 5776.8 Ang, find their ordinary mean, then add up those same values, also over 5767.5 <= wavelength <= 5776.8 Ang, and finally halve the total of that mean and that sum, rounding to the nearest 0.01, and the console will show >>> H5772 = 4.85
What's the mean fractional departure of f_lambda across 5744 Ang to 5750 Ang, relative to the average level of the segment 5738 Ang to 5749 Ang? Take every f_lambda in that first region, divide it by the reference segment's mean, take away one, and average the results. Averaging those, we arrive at 0.00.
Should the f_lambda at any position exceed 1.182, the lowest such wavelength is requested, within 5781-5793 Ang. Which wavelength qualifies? 5781.48 Ang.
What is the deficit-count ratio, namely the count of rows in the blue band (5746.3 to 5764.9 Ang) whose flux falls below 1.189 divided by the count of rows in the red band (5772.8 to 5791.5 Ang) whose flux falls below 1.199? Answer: 0.2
